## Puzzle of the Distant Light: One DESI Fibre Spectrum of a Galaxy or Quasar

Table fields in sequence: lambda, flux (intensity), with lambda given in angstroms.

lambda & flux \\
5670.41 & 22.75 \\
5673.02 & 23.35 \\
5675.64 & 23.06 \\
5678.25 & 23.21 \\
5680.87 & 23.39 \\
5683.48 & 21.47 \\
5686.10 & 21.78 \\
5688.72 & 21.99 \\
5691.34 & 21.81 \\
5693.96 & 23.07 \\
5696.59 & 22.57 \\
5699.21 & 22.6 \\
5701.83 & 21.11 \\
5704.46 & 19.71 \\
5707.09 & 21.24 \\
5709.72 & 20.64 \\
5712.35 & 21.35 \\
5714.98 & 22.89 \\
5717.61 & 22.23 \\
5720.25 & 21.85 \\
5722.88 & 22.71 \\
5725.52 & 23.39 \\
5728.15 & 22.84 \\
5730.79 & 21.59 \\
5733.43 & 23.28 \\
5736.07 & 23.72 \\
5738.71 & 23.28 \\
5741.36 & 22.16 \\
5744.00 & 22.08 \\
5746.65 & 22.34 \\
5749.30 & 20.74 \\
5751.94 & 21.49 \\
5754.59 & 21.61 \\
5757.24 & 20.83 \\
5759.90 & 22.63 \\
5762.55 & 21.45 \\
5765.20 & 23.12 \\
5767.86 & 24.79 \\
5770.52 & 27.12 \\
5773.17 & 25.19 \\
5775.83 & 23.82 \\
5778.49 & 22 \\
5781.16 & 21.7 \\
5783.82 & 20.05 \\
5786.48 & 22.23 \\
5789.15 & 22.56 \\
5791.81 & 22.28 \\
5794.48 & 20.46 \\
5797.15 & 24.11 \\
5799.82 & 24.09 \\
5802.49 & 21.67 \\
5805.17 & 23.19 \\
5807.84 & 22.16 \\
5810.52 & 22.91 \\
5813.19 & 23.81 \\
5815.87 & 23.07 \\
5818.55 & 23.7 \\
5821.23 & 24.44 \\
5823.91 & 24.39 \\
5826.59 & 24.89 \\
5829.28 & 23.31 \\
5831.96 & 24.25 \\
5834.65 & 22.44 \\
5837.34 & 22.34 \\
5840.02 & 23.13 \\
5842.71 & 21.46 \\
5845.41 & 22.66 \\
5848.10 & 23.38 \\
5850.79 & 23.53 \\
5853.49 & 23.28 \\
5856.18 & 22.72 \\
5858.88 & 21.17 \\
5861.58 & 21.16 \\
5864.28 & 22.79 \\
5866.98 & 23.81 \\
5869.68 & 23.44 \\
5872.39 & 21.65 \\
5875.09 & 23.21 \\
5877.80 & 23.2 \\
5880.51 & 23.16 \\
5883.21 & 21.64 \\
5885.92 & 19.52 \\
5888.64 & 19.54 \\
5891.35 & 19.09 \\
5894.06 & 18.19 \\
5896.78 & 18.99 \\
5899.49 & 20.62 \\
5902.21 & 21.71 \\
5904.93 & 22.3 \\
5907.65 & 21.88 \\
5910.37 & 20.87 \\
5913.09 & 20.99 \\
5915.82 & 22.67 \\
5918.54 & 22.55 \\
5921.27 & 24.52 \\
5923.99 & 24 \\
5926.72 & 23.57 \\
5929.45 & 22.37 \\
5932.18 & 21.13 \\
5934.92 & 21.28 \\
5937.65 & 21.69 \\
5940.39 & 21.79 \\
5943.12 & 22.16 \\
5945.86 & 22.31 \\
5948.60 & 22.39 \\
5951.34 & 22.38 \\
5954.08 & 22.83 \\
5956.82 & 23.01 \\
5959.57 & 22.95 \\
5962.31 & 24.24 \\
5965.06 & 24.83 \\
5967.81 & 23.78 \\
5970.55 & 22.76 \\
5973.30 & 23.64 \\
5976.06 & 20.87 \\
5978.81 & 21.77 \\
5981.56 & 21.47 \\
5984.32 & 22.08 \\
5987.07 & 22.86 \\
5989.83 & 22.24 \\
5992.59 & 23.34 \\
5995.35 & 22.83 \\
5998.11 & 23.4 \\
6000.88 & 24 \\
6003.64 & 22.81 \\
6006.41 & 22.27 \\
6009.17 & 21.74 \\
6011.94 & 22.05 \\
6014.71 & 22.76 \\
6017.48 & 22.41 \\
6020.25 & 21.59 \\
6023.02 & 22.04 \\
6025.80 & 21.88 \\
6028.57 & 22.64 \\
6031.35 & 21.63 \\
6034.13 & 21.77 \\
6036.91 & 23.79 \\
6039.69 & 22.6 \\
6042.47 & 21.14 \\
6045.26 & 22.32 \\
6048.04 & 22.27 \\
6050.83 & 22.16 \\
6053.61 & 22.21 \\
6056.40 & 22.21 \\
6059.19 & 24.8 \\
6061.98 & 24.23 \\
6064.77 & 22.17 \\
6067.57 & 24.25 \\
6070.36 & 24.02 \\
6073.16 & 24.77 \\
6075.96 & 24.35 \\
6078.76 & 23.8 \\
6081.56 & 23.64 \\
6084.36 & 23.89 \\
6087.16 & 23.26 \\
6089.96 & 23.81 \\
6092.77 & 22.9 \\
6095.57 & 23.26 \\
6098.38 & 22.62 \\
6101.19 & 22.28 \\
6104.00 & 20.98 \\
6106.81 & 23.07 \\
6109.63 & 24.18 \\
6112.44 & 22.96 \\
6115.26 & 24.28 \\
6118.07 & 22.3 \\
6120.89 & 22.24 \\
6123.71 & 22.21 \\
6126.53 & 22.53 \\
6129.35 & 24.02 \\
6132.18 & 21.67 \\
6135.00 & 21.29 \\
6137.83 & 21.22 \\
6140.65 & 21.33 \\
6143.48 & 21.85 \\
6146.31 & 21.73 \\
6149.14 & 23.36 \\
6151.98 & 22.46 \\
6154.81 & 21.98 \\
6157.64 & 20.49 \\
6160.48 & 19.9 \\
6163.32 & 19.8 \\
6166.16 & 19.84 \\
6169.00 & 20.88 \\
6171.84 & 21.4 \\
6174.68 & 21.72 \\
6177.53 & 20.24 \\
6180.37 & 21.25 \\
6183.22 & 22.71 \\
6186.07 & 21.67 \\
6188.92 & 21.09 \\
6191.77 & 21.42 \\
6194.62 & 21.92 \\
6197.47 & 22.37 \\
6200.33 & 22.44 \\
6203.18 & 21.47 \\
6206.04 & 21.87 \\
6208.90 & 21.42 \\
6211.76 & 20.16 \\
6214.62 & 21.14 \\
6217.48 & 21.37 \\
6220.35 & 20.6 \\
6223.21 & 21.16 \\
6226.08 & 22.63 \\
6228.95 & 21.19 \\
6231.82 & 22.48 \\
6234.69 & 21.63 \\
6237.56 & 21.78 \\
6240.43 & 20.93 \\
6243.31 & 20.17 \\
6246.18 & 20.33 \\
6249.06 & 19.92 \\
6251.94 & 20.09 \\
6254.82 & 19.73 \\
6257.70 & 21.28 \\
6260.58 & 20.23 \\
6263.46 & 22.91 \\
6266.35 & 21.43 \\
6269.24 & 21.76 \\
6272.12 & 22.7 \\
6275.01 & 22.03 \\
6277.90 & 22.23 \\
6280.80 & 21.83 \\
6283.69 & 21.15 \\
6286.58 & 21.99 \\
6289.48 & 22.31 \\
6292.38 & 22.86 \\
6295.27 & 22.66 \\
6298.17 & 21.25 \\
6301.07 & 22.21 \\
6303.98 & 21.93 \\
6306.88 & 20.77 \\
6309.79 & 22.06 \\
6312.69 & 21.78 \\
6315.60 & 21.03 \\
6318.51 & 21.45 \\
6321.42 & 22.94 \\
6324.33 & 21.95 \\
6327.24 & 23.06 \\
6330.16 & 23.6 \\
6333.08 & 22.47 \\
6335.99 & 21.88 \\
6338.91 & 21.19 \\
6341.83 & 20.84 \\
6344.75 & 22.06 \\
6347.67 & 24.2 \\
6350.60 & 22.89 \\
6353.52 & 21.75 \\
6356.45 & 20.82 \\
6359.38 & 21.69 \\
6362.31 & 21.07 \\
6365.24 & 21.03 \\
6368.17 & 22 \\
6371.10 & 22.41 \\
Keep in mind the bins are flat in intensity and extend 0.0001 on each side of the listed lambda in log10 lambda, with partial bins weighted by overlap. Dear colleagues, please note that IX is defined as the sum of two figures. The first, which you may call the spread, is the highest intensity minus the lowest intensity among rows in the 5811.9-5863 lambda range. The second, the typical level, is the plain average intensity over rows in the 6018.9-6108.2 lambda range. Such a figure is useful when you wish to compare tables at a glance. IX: 26.6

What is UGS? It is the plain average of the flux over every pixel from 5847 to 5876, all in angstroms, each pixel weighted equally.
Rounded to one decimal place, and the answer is 22.7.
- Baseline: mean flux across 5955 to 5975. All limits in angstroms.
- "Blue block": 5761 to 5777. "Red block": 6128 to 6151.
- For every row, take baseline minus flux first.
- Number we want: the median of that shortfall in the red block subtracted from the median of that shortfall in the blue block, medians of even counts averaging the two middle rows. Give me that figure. -2.6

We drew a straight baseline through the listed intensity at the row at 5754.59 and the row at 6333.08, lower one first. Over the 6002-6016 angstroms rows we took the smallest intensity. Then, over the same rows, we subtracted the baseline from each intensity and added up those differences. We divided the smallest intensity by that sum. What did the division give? 13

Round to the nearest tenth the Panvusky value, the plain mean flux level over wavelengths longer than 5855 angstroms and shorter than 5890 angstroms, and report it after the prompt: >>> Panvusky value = 22.1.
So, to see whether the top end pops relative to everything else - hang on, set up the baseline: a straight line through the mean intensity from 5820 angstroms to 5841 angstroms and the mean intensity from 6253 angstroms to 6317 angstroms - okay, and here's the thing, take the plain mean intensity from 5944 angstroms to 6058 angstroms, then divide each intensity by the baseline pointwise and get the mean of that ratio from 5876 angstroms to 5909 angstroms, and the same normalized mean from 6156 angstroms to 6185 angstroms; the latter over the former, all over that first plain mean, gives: 0.047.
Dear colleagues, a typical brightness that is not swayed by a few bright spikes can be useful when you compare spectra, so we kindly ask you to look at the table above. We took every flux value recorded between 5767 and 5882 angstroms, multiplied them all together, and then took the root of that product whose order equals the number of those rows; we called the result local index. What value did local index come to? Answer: 23.0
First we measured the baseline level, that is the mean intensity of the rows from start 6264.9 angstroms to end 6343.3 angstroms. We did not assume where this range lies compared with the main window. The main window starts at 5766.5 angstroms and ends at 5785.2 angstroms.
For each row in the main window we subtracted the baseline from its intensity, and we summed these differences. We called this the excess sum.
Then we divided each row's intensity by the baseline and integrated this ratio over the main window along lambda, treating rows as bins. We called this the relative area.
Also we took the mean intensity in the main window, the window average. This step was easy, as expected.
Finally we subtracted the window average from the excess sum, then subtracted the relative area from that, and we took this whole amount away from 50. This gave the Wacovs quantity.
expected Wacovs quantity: 83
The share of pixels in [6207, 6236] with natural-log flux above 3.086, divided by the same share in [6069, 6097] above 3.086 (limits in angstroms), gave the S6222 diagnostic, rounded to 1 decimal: 0.2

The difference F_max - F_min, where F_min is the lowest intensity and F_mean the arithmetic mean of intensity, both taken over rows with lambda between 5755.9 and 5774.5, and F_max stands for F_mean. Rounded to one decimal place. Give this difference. 2.8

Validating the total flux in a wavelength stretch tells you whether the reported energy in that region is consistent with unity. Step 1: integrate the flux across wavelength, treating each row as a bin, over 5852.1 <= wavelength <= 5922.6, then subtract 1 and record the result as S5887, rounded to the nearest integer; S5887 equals 1530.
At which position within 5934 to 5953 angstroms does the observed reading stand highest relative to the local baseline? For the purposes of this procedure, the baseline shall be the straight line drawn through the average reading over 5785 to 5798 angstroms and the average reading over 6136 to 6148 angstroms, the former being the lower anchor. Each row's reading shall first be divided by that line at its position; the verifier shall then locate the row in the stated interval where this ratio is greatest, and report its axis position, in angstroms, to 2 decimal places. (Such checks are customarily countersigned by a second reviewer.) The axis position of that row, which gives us 5948.60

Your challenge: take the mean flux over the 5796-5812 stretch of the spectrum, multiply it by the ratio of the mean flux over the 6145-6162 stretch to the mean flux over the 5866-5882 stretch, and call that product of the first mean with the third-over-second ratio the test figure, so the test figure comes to 21.6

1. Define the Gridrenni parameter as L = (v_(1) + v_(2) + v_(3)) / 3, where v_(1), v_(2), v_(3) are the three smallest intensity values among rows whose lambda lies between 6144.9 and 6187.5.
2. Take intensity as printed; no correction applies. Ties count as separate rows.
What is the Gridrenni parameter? 19.8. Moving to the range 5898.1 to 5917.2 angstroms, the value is 20.8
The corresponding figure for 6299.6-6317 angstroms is 21.2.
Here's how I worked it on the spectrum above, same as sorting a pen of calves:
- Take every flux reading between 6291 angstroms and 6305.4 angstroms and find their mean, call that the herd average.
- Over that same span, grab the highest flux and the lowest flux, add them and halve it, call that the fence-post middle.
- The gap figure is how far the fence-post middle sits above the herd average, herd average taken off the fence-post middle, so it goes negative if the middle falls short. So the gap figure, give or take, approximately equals -0.13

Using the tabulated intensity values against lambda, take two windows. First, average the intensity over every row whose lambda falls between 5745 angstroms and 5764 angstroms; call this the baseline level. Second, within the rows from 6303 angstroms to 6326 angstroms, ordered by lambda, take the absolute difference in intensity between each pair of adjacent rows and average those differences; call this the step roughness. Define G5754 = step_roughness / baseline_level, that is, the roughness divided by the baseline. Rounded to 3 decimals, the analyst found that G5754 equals 0.042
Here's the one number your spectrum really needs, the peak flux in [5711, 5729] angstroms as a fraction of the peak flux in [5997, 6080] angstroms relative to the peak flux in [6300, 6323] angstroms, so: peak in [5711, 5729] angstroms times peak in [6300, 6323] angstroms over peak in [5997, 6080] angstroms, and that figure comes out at 21.6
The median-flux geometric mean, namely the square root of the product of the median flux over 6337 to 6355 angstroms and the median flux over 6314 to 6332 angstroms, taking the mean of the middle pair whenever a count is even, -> 22.2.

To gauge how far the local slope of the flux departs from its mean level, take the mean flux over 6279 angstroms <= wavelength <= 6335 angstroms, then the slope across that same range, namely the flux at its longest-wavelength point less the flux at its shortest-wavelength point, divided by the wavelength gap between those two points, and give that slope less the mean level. -22.06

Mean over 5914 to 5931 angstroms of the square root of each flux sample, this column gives 4.82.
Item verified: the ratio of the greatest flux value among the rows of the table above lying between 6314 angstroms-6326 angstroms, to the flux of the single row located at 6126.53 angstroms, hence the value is 1.02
